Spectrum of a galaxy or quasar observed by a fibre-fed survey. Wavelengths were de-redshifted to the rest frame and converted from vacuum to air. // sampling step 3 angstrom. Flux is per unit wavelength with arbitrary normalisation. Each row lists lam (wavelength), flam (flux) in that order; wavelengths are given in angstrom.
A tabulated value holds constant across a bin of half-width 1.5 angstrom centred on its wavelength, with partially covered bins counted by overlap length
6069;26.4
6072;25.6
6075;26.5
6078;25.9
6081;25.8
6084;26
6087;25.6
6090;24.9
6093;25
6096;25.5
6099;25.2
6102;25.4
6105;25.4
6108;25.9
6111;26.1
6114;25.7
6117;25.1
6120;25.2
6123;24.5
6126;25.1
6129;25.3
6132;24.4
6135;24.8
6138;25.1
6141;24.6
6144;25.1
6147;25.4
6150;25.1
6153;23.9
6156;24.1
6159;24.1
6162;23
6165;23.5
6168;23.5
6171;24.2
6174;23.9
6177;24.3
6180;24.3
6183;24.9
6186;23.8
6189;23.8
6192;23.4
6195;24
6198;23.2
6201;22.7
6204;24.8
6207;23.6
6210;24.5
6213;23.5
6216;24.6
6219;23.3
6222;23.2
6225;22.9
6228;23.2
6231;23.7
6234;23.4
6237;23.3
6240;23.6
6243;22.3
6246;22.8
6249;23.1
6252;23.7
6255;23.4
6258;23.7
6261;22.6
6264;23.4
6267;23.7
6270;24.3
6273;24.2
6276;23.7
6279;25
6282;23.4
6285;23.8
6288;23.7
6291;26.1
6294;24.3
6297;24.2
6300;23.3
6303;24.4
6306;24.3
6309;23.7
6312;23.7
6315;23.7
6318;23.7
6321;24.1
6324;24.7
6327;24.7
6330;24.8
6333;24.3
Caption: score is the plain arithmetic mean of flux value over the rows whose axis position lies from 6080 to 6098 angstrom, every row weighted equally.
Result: 25.5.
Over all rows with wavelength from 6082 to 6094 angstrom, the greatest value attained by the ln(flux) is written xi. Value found 3.26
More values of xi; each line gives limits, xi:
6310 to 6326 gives 3.21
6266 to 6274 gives 3.19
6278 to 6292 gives 3.26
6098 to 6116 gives 3.26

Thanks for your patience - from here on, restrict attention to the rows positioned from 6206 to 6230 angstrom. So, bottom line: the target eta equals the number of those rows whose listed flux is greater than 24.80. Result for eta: 0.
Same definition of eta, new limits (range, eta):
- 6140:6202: 4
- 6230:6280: 1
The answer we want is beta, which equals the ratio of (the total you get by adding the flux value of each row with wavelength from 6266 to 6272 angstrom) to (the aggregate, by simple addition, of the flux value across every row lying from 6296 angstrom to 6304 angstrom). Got 0.7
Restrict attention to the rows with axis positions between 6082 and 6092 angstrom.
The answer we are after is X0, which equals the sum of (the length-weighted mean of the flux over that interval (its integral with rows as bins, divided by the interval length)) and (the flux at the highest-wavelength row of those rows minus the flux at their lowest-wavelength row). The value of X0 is 24.4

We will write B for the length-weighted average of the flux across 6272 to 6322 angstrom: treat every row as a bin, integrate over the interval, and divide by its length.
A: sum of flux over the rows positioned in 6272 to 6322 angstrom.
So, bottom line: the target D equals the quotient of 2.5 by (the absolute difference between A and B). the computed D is 0.0065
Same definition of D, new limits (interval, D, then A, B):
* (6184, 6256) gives 0.0046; 564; 23.5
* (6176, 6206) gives 0.0116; 239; 23.9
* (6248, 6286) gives 0.0088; 308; 23.7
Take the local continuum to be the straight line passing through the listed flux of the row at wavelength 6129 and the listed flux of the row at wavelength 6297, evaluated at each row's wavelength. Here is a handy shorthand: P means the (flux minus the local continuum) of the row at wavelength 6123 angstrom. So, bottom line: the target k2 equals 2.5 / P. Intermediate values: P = -0.8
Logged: -3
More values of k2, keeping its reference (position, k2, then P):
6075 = 3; 0.8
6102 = -33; -0.1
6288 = -4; -0.6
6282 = -3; -0.9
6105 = -44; -0.1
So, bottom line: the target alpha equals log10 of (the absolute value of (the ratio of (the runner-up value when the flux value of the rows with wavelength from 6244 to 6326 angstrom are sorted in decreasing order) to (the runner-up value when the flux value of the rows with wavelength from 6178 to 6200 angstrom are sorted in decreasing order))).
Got 0.01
